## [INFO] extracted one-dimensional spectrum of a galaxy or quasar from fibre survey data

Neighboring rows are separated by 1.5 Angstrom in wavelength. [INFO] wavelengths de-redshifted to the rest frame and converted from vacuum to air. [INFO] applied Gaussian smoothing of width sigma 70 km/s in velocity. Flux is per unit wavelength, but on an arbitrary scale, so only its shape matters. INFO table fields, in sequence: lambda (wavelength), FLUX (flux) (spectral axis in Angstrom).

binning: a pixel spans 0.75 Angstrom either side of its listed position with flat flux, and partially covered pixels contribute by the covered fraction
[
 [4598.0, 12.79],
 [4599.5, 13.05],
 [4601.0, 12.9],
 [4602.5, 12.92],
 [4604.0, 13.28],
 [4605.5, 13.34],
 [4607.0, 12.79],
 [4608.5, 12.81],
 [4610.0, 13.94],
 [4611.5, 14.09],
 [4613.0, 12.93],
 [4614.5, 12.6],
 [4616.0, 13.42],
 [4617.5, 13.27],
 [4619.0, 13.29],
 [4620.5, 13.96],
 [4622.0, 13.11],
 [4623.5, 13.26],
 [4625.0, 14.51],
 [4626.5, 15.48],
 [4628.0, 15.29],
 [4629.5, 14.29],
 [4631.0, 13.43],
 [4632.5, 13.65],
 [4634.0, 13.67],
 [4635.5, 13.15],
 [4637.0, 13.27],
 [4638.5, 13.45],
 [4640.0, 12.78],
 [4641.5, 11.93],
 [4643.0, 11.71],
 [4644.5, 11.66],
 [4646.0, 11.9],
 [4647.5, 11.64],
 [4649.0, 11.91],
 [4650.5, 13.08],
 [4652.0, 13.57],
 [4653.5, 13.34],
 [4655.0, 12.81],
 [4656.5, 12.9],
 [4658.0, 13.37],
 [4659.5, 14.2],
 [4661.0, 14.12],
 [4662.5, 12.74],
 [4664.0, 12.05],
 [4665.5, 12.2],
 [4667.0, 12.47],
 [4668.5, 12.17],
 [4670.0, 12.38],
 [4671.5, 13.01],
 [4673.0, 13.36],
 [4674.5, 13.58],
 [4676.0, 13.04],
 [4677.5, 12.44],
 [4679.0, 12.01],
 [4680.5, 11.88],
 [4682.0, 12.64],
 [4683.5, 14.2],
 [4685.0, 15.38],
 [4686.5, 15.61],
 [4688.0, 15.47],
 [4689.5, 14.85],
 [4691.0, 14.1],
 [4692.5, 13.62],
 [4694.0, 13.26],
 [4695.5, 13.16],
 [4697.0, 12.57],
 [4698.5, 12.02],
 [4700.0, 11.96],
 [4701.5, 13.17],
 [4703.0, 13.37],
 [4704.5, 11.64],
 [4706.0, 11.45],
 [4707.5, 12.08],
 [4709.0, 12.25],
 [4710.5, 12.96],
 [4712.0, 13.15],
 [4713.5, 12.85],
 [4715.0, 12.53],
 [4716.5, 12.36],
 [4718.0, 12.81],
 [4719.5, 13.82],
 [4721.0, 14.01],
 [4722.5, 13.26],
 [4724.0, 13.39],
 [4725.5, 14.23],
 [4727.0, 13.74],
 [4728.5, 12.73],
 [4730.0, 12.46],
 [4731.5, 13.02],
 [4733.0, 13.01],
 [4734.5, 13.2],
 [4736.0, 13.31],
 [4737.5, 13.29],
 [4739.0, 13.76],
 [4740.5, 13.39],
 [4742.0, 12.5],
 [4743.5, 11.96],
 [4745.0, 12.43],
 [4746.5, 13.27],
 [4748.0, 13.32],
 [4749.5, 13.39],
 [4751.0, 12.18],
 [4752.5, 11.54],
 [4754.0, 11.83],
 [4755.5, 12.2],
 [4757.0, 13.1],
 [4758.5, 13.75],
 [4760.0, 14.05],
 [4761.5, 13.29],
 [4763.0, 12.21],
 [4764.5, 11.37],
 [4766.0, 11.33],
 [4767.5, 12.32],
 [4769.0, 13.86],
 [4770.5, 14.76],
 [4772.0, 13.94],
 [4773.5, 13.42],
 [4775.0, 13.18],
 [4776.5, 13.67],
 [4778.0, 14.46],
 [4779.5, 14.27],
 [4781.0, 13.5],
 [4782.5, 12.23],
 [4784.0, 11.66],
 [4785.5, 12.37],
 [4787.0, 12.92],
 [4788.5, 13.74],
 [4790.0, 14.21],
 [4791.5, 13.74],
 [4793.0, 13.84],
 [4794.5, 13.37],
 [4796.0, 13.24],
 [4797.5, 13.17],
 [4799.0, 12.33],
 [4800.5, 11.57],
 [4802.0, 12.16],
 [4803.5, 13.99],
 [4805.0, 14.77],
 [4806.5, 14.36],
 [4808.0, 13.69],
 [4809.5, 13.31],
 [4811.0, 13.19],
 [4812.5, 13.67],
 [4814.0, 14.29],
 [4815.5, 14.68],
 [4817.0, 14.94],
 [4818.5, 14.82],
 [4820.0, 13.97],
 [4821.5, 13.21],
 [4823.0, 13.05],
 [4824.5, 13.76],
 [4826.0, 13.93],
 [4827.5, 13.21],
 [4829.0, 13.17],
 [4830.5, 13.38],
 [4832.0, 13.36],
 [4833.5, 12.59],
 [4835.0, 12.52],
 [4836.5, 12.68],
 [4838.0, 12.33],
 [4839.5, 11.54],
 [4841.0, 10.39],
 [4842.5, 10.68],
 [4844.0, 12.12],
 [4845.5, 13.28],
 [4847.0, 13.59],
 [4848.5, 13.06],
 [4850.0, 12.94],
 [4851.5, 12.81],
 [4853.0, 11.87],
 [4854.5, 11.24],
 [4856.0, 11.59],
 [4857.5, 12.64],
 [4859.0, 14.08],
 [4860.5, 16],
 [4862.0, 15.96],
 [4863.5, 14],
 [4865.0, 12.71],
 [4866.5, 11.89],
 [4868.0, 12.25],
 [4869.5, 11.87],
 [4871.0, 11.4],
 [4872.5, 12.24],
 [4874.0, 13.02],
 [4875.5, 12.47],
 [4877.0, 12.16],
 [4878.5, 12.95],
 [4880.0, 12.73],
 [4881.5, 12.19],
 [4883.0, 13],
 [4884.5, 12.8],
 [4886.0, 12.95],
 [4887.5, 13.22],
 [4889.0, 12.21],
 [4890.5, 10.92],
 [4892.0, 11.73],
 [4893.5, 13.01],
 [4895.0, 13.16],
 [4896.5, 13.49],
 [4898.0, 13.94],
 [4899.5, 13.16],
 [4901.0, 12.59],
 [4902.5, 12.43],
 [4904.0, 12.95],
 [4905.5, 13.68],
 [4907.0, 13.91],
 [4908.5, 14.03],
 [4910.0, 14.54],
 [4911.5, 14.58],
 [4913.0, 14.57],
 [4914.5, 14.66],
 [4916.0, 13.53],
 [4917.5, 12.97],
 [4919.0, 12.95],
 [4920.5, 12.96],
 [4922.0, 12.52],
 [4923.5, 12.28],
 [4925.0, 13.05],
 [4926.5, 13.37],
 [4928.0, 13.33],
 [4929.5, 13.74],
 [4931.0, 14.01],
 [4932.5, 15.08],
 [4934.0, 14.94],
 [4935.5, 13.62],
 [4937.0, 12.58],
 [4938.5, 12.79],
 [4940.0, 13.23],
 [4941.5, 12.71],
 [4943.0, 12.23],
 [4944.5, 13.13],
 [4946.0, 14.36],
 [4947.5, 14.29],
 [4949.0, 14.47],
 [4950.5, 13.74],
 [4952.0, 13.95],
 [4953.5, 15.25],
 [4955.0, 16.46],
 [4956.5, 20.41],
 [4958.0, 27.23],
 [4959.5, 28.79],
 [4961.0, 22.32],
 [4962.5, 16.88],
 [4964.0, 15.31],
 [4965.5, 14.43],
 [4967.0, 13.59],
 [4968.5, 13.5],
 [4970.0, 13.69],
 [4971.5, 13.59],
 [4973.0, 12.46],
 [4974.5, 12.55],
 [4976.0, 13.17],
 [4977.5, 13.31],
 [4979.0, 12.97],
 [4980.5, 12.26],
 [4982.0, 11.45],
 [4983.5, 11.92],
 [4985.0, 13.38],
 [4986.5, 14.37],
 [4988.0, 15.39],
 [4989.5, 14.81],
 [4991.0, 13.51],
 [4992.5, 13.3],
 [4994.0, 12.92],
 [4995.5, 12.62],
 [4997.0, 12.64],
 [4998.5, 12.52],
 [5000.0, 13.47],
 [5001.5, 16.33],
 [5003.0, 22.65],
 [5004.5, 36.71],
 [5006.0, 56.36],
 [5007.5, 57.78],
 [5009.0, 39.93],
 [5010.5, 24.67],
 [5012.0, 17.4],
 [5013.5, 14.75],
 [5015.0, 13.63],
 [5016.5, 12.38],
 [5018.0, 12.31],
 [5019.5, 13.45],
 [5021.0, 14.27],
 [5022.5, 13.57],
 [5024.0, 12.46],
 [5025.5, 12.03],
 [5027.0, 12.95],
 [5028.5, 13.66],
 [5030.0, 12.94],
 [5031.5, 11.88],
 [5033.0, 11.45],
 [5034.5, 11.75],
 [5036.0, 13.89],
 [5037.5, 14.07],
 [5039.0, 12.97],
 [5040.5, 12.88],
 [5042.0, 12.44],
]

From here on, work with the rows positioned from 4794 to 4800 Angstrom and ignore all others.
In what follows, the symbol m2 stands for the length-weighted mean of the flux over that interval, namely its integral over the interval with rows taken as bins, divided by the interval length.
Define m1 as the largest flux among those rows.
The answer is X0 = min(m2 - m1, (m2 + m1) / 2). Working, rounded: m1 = 13.37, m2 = 13.0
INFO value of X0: -0.4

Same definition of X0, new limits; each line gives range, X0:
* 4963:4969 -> -1.0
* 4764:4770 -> -1.5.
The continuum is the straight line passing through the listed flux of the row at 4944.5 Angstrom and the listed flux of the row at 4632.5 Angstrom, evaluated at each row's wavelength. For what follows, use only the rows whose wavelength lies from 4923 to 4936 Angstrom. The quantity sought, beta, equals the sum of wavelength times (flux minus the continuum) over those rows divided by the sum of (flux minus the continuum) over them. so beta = 4934.1 Angstrom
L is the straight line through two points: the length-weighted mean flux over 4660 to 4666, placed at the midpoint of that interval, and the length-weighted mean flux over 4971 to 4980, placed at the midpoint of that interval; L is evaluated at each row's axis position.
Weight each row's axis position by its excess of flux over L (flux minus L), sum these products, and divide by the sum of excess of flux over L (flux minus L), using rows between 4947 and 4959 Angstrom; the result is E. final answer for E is 4955.8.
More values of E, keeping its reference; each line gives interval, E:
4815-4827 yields 4819.3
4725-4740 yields 4731.8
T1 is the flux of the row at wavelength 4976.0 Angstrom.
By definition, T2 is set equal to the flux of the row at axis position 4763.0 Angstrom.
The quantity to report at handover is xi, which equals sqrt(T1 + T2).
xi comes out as 5.04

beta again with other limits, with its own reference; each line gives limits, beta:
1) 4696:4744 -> 4713.8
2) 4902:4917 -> 4912.4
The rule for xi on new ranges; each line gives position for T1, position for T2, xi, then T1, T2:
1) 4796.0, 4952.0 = 5.21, 13.24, 13.95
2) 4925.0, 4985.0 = 5.14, 13.05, 13.38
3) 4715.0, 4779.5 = 5.18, 12.53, 14.27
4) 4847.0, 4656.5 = 5.15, 13.59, 12.9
